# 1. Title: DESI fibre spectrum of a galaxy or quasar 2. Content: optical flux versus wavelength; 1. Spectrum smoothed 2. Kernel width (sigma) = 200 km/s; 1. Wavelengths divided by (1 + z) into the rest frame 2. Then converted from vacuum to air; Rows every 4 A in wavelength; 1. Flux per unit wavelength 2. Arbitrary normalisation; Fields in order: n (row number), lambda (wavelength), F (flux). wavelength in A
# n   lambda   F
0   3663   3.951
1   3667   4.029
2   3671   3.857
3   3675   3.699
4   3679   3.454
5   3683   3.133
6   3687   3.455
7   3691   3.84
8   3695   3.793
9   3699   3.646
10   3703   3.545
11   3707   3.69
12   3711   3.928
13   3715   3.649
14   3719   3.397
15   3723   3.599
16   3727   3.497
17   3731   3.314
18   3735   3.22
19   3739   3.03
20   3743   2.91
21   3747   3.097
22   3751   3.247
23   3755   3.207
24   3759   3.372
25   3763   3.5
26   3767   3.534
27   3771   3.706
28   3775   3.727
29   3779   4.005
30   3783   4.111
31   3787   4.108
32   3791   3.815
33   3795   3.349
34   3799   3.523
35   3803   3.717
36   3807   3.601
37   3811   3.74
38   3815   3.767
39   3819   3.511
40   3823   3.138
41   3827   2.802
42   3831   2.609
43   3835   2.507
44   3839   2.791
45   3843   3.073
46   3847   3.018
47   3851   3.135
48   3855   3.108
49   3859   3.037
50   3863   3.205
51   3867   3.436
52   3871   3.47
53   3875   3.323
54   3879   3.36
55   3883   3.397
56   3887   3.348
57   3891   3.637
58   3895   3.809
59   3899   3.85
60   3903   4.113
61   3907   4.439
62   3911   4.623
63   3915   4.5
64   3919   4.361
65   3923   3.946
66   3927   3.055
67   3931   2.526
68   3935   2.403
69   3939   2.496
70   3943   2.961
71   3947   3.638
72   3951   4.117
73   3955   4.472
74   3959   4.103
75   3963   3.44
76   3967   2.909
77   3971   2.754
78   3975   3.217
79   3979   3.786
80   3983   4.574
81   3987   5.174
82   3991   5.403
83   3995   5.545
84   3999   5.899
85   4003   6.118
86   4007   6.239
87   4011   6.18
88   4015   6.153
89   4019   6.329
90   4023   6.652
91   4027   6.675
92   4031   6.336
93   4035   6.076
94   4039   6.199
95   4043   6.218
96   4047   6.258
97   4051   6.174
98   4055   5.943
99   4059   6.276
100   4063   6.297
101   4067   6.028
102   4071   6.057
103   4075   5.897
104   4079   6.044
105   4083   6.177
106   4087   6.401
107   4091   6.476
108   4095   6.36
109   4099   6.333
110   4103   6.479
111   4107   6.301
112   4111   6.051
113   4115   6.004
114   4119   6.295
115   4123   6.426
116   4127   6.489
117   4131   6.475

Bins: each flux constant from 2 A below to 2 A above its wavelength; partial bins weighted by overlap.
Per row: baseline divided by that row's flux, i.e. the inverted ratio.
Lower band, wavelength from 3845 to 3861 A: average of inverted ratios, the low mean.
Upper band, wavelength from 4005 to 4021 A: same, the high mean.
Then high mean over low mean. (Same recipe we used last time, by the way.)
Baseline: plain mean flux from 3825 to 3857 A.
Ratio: 0.49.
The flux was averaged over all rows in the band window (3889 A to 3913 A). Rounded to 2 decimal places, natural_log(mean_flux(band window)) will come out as 1.41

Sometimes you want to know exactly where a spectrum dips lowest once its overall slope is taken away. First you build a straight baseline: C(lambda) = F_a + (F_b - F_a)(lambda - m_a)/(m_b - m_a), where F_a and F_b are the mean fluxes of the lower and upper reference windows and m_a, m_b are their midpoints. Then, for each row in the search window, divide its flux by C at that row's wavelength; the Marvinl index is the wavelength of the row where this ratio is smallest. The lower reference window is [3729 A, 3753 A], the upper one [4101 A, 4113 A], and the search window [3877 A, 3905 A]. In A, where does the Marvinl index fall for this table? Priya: 3887 A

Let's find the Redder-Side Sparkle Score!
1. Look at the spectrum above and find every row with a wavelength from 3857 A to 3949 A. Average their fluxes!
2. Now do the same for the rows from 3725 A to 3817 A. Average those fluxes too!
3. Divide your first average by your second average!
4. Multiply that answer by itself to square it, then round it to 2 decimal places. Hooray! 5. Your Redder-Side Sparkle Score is 1.00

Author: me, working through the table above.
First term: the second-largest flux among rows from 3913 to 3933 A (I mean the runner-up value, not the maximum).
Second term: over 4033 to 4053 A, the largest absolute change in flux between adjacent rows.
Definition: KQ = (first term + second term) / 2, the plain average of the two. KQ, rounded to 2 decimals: 2.24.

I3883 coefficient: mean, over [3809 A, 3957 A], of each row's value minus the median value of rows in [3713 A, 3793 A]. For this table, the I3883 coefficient -0.07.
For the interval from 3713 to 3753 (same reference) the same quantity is -0.20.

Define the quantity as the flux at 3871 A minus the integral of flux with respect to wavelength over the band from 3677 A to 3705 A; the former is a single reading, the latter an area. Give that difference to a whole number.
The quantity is -96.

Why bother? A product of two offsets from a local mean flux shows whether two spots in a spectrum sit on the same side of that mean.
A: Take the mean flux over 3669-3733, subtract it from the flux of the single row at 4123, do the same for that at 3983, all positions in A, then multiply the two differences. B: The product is 2.8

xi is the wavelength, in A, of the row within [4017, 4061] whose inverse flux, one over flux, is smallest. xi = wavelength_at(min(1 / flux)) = 4027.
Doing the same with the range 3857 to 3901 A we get 3899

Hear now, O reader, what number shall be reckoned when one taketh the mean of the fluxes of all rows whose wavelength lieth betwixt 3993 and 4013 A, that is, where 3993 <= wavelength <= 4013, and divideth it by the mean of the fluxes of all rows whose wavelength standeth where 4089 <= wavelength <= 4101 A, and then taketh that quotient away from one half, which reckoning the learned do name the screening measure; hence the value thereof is -0.44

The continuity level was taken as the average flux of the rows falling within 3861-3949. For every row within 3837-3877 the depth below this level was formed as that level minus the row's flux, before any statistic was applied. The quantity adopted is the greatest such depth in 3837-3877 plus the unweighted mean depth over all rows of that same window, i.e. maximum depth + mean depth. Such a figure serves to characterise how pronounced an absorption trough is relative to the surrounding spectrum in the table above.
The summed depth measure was 1.1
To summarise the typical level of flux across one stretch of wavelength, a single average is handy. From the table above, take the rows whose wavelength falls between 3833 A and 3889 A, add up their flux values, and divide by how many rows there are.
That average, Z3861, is 3.2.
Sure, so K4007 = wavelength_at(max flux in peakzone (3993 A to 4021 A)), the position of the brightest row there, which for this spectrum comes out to 4019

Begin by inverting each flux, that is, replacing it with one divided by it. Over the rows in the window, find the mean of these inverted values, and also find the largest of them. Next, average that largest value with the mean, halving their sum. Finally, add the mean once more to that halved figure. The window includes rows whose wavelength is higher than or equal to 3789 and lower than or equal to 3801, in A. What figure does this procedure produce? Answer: 0.57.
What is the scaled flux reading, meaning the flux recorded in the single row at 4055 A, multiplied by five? 29.7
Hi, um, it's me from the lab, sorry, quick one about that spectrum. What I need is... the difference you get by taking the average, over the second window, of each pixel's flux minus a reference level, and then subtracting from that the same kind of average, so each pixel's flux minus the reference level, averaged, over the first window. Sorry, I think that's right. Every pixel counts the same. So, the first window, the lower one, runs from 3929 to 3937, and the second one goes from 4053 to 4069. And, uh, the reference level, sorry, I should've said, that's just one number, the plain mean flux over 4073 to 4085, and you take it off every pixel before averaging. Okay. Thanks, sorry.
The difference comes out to 3.7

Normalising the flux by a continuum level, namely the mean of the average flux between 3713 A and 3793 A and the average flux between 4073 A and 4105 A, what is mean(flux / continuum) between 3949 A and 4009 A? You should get 0.92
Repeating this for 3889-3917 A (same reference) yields 0.85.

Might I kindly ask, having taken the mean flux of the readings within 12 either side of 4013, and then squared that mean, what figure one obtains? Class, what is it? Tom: 39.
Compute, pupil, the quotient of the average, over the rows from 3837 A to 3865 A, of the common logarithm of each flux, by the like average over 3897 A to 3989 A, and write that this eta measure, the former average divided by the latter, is 0.87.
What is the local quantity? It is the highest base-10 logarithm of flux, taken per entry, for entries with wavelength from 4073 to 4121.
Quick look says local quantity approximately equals 0.81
